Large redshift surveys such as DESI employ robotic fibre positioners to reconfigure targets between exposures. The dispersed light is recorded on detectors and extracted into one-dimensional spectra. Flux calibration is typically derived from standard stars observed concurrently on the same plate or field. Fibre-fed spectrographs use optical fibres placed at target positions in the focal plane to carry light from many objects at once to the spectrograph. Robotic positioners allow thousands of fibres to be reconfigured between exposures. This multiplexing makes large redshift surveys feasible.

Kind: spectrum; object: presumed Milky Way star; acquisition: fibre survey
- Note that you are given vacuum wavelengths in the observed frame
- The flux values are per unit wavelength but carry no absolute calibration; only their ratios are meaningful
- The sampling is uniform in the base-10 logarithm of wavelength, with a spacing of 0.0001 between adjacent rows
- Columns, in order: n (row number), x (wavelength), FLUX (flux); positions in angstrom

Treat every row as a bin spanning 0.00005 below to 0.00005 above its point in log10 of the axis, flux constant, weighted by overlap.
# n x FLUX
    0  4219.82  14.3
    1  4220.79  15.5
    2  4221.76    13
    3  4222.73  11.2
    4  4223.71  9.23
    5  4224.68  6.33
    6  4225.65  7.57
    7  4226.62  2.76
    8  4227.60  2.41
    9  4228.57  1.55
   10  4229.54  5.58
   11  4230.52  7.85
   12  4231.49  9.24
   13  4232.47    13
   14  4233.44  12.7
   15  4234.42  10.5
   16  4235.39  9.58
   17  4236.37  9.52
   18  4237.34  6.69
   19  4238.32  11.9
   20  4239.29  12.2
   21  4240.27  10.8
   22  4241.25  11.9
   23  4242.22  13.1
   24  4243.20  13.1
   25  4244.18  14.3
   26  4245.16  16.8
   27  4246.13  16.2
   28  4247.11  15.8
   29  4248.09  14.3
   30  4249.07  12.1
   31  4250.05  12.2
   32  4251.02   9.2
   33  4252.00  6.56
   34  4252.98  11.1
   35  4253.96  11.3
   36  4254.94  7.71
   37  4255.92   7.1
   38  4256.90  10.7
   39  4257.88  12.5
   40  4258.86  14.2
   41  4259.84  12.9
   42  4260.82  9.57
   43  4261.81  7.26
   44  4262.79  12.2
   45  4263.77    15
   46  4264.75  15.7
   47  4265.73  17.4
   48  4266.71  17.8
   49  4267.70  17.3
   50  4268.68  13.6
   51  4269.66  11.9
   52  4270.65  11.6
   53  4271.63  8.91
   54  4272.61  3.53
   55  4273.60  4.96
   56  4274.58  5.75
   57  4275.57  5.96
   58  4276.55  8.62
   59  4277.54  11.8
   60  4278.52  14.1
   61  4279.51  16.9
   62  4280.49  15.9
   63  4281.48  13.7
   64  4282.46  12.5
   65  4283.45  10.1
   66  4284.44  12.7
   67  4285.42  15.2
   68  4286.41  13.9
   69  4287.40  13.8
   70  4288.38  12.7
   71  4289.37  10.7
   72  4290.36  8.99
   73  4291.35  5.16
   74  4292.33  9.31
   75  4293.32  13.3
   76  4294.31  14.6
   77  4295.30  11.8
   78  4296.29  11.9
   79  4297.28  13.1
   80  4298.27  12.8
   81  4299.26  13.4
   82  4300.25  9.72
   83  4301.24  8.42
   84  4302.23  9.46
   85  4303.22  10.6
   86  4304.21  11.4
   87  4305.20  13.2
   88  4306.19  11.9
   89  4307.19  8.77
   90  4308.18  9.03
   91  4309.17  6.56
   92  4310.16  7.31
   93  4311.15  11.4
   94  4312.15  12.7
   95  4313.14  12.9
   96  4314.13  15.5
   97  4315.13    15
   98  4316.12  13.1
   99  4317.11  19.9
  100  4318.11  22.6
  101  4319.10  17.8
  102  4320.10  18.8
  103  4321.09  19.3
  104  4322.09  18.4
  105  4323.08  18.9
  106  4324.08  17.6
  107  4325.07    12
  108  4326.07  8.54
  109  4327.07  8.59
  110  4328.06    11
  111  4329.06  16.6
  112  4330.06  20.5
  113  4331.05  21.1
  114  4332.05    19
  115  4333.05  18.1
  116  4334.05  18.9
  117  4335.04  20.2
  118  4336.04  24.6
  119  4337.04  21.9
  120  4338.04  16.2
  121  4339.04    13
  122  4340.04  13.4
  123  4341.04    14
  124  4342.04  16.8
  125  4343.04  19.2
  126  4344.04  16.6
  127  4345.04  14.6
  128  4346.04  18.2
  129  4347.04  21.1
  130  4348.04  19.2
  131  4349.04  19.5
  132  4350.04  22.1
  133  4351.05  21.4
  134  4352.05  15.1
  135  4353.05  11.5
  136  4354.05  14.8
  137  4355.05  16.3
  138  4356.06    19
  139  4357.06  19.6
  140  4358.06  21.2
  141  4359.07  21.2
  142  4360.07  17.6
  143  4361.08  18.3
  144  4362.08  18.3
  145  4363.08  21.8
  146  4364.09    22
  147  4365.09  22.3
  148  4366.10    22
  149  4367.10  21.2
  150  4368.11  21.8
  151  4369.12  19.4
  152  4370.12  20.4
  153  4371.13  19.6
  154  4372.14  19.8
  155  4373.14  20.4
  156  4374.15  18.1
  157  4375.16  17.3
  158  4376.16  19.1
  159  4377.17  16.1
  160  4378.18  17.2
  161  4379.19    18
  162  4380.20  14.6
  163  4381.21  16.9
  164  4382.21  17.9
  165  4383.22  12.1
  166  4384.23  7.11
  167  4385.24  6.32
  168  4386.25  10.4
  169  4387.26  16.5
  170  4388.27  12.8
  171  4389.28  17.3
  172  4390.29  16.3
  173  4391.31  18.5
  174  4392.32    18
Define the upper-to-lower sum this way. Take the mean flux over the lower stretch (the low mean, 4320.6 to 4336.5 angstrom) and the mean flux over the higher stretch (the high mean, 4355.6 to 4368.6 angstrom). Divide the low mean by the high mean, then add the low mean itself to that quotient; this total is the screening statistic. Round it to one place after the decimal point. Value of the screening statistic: 17.9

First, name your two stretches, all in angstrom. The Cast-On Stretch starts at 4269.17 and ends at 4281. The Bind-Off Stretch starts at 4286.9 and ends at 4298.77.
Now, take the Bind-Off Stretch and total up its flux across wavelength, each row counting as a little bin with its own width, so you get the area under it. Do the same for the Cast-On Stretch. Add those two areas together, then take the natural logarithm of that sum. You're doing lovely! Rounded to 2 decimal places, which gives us 5.54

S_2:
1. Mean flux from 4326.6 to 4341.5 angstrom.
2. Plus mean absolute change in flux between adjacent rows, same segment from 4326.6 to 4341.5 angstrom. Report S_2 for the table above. 19.6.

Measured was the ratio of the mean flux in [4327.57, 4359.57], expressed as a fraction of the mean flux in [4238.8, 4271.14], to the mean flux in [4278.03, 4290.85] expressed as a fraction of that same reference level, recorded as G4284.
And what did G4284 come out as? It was 1.4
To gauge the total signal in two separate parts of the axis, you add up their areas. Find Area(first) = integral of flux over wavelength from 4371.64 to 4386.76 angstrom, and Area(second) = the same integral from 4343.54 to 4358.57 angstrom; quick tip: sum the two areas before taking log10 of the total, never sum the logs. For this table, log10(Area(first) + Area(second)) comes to 2.70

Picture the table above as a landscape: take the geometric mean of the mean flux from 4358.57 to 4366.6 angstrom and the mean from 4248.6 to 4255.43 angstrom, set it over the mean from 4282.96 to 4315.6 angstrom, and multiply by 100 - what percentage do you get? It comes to 125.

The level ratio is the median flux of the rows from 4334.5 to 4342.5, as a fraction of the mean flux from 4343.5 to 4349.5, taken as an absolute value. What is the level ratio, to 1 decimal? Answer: 0.9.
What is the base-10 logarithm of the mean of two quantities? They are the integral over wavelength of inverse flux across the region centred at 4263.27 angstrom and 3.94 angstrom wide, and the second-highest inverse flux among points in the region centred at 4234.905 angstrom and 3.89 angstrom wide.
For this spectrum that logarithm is -0.65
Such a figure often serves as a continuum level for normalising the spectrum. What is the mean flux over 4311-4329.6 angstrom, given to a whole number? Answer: 15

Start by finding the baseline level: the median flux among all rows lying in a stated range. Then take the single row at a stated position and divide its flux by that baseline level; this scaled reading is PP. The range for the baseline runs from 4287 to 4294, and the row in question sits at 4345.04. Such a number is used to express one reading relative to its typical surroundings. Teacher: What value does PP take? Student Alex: 1.4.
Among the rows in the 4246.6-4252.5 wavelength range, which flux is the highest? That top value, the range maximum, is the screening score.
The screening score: 15.8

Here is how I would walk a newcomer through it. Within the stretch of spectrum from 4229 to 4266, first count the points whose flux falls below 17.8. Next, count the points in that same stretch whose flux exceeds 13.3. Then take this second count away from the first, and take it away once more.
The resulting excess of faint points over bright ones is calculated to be 20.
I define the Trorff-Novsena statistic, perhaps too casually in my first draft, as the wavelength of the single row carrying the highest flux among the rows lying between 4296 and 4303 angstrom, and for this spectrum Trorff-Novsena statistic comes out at 4299.26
